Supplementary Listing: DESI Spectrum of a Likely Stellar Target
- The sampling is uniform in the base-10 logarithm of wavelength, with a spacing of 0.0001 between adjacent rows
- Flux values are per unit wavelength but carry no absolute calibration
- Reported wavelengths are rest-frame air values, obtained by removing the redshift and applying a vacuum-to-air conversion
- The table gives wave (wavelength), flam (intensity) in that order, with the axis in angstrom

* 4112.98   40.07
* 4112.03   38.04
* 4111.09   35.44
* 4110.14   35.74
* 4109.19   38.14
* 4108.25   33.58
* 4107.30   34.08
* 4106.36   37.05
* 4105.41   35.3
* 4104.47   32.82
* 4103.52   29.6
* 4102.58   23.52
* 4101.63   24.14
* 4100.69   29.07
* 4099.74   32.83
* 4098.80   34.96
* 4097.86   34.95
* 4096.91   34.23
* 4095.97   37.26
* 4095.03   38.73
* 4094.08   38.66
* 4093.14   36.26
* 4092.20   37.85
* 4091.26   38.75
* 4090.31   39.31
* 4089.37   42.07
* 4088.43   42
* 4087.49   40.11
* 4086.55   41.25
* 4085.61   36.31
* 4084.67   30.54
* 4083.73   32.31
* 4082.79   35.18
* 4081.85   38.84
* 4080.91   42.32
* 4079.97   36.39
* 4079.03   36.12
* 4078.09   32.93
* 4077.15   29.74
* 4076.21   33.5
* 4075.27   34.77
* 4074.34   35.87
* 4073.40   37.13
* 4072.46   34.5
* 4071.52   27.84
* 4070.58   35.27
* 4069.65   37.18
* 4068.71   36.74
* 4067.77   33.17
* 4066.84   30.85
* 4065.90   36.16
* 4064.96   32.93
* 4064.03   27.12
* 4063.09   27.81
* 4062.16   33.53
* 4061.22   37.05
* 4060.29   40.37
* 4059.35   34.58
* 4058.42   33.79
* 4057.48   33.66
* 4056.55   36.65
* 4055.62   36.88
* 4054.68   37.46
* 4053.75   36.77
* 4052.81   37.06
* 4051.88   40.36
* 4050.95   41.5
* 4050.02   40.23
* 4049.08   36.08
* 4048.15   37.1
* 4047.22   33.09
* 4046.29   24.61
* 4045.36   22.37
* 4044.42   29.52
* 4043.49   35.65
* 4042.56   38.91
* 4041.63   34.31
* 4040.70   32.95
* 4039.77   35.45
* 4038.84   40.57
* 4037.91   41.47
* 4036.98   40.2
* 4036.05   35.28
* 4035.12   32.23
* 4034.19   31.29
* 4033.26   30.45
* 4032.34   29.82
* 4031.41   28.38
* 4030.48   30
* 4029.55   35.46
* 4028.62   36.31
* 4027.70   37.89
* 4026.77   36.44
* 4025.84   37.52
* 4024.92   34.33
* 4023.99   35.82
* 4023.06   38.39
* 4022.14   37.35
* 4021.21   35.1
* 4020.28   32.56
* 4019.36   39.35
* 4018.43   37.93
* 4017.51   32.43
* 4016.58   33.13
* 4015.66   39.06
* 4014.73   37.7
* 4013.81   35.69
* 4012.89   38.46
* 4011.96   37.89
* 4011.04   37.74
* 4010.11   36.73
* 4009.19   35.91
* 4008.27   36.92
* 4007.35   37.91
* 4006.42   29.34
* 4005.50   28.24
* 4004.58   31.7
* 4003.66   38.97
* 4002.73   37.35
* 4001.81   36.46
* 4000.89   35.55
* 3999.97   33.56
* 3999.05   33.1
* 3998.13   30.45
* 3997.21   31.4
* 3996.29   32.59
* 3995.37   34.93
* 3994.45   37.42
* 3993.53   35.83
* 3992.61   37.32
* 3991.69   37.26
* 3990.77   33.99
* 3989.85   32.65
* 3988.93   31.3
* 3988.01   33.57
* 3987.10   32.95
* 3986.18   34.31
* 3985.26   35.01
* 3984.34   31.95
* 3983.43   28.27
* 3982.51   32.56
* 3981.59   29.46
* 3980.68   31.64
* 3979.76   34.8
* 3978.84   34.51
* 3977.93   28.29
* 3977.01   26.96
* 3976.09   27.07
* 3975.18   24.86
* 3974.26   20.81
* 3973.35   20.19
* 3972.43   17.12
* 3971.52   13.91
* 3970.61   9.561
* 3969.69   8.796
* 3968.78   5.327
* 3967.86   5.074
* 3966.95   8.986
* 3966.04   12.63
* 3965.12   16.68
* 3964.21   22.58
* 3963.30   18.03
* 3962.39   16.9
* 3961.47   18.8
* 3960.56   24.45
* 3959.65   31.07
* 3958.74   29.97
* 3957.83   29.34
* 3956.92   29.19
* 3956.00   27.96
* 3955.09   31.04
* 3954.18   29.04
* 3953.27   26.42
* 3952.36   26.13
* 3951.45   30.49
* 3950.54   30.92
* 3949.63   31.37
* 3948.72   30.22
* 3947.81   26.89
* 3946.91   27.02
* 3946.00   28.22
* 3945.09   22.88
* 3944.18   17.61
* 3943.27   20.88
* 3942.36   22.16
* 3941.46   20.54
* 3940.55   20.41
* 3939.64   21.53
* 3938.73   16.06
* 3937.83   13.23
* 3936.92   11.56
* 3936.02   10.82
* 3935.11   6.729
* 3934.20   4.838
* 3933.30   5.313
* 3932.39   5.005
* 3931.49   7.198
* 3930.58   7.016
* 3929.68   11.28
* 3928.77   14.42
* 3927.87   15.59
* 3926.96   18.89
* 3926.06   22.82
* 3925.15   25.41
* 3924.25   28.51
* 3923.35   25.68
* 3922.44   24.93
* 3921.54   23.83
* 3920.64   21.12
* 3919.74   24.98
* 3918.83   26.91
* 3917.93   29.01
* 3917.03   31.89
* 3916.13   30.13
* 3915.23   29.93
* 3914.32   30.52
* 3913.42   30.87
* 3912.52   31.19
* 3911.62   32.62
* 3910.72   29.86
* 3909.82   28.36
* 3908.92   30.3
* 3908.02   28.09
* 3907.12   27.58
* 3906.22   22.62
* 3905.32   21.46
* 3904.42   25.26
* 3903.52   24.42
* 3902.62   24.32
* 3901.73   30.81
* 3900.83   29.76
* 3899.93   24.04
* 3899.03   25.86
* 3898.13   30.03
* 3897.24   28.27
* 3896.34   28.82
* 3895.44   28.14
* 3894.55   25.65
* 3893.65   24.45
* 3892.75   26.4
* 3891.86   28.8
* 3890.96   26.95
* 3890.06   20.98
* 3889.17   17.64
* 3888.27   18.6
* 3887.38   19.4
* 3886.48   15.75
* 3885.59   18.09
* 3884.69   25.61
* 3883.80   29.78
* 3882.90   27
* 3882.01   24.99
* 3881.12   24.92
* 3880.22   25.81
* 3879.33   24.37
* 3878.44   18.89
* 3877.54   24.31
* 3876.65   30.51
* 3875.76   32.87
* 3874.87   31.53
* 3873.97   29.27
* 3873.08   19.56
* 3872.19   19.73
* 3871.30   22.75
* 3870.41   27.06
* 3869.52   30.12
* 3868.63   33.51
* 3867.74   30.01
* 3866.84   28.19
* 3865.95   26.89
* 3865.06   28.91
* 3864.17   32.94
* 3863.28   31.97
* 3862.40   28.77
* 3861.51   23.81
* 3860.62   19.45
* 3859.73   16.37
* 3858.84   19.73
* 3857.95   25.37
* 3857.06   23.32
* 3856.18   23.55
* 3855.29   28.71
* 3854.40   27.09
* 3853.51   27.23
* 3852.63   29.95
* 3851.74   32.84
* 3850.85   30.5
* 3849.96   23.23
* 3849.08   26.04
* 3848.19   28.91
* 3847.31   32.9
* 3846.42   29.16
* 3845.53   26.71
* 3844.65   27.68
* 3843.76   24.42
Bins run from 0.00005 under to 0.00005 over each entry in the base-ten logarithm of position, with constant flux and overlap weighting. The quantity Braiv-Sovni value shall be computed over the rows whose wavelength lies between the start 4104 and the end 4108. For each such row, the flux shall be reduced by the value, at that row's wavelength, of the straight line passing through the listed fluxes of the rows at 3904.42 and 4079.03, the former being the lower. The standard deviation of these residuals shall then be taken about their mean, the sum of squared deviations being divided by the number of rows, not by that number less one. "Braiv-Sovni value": 1.5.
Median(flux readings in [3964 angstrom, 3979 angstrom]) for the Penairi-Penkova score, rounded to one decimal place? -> 17.1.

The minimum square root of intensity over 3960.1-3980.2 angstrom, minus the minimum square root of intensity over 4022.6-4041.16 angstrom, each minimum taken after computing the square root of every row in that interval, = -3.1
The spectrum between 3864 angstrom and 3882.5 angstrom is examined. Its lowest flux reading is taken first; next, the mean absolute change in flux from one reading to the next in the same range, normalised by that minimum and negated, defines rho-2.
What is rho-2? -0.16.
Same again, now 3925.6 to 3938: -0.43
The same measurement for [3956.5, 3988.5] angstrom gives -0.53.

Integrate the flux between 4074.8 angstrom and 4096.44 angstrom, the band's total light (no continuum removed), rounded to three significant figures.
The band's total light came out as 801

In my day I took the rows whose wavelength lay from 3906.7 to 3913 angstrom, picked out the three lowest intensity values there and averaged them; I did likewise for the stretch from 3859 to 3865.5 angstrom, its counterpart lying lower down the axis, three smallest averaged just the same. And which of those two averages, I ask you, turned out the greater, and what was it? 28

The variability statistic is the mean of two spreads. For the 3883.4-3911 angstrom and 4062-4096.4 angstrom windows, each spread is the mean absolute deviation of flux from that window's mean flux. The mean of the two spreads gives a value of 3.3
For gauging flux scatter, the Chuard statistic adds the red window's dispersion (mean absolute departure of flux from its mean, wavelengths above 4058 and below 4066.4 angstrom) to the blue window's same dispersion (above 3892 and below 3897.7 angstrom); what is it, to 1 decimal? 4.4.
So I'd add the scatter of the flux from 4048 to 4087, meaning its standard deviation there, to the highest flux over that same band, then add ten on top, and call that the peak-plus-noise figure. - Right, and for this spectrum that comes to 55.9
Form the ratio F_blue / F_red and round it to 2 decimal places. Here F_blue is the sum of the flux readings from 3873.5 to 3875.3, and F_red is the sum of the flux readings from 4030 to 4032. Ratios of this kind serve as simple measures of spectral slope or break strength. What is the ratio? 1.04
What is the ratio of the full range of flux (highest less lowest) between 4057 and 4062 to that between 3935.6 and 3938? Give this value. 2.8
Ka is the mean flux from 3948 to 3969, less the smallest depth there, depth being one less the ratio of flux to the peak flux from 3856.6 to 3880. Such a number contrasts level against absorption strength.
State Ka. 23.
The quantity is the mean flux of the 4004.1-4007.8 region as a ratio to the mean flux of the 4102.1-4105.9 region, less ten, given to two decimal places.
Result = -8.95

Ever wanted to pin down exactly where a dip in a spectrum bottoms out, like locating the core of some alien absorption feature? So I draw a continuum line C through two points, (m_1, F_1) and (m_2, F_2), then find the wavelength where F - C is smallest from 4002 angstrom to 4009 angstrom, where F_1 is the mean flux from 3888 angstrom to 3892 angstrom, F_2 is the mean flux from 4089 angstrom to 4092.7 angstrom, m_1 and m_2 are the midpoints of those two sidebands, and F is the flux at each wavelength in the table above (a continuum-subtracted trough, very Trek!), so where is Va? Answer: 4005.50 angstrom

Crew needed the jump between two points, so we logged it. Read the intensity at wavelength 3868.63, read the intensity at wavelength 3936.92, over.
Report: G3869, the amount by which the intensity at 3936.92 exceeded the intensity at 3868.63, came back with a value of -22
